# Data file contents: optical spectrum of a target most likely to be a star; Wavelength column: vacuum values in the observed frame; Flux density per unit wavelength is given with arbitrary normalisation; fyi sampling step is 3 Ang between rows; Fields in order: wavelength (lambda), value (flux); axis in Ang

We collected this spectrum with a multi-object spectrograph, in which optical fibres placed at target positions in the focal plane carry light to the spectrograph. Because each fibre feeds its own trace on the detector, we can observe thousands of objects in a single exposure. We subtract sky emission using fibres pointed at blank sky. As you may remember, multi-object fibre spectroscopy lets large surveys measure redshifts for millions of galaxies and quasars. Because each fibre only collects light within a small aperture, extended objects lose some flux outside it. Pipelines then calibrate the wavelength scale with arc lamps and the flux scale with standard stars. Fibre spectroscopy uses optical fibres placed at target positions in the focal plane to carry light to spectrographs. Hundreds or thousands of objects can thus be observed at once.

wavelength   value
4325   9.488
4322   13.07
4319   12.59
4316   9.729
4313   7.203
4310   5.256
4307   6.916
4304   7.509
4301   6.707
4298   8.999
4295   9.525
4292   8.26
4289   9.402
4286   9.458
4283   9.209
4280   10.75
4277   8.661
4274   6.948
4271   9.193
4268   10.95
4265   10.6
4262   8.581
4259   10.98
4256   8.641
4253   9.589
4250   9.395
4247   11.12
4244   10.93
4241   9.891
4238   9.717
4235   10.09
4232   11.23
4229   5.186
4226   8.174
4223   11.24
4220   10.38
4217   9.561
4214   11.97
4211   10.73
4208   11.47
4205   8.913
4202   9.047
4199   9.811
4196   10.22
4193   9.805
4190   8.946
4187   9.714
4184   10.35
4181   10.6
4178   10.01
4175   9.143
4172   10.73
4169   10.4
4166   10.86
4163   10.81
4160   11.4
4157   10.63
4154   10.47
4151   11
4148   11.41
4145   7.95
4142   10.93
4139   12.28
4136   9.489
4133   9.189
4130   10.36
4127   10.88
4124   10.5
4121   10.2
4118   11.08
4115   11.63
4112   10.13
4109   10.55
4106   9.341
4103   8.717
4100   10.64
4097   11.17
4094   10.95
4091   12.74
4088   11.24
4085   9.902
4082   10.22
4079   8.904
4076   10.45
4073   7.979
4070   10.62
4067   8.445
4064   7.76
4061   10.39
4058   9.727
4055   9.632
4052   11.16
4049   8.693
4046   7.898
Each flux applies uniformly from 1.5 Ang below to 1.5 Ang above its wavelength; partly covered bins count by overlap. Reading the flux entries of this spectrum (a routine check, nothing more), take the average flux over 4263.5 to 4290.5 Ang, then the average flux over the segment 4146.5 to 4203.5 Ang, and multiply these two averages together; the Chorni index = 97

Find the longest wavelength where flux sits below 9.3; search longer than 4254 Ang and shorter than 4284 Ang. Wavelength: 4283 Ang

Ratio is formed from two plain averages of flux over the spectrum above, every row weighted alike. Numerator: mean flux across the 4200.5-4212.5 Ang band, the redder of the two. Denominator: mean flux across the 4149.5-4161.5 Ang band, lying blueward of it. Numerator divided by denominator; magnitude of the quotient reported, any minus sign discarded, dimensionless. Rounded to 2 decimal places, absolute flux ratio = 0.92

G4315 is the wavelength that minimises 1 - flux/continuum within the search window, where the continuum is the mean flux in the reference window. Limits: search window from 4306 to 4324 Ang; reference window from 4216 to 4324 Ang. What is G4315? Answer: 4322 Ang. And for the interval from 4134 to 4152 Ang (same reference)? 4139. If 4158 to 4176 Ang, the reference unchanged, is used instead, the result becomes 4160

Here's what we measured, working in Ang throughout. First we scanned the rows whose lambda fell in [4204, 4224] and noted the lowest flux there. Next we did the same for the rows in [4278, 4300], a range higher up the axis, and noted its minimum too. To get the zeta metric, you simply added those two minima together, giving 17.2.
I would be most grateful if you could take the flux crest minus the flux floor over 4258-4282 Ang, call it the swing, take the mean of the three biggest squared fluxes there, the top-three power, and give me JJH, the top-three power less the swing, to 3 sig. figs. 115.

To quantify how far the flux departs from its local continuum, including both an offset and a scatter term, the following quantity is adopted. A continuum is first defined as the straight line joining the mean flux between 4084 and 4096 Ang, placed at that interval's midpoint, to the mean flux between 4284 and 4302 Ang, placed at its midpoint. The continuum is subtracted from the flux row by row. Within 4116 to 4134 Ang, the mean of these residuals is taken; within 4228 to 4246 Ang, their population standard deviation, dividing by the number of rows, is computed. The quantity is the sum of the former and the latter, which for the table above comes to 1.6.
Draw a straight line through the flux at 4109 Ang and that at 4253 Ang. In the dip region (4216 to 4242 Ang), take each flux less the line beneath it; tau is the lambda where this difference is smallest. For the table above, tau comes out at 4229 Ang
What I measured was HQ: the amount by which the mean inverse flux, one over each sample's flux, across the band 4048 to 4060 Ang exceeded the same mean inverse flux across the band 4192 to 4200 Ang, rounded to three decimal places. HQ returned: 0.002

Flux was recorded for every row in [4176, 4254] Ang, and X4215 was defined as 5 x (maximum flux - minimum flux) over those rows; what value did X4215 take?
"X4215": 33.9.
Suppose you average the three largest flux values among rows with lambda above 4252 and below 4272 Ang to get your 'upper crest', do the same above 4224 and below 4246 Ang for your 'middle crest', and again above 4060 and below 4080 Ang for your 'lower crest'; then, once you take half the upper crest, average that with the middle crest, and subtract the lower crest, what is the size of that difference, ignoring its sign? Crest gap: 2.4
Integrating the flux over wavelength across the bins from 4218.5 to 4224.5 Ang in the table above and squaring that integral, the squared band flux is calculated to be 4207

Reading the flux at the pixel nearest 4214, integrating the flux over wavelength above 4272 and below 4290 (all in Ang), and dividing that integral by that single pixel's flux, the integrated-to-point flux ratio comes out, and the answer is 13.6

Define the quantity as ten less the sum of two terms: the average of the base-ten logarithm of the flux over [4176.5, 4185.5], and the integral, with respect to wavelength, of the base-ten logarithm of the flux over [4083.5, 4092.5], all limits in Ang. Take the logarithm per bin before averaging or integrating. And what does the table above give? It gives -0.47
